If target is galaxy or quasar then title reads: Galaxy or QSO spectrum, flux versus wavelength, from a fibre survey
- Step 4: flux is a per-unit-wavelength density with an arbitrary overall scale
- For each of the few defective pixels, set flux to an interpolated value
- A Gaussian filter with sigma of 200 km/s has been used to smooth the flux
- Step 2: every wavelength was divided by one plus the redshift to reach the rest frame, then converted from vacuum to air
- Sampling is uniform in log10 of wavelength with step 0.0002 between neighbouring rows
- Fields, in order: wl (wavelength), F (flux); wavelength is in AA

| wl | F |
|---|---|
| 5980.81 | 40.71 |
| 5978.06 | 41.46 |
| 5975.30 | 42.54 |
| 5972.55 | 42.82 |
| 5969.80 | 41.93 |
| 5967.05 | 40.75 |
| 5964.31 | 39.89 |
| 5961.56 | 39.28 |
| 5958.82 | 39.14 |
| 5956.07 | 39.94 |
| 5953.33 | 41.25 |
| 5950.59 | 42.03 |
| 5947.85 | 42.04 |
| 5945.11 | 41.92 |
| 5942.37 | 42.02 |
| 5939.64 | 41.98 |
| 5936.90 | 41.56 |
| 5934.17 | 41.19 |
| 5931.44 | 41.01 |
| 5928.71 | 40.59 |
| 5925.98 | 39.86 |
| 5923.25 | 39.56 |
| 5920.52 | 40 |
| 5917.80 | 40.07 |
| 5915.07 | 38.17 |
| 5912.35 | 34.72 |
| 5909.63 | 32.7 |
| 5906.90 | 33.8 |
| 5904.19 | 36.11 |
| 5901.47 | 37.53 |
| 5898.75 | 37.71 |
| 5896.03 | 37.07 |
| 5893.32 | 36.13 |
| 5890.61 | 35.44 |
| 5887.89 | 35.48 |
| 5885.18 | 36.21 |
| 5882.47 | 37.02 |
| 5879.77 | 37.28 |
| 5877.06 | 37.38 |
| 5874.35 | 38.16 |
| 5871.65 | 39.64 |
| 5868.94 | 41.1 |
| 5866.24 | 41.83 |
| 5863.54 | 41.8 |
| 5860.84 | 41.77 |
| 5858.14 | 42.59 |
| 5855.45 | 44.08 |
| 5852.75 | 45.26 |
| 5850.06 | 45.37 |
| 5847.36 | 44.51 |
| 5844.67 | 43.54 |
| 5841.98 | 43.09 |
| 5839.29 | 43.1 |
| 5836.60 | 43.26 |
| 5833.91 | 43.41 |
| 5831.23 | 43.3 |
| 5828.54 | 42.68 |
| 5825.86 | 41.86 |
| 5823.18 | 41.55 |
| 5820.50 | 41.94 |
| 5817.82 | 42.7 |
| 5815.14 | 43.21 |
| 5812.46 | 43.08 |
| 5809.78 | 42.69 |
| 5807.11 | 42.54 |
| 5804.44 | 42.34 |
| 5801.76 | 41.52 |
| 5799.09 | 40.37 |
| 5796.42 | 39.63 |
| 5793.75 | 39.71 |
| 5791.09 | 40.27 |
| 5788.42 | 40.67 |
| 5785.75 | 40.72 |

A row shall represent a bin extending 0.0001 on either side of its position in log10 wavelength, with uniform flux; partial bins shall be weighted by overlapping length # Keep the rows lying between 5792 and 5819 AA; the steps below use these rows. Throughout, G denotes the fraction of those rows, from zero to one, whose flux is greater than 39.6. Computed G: 1.0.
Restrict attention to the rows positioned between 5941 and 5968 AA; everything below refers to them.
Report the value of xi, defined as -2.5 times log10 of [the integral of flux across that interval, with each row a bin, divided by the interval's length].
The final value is -4.03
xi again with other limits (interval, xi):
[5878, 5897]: -3.90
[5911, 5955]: -4.02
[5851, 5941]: -3.98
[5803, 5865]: -4.08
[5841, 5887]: -4.04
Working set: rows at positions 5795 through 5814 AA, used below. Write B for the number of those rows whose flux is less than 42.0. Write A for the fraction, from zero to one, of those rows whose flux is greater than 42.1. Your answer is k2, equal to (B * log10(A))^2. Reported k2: 0.5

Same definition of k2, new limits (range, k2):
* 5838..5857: 0.0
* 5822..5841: 0.1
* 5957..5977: 7.4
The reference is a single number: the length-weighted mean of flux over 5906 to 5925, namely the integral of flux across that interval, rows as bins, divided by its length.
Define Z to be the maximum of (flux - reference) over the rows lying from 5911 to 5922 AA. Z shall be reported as 2.9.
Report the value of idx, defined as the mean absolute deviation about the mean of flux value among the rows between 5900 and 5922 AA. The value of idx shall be 2.3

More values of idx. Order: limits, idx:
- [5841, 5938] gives 2.8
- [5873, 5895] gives 0.8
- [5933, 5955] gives 0.3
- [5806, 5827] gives 0.5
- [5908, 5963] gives 1.6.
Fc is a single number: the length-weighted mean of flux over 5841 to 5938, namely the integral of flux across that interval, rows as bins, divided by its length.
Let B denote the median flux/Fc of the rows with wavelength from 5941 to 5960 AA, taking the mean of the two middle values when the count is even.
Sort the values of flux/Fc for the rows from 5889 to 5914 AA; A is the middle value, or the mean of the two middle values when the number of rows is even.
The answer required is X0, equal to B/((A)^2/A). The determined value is 1.16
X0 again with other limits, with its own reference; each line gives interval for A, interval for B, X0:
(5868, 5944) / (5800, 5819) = 1.13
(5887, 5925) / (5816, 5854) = 1.18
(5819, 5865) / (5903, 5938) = 0.92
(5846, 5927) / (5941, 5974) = 1.09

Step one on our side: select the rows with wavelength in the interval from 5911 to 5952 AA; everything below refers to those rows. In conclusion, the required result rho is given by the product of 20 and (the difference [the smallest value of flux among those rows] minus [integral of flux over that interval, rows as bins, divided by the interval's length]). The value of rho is -115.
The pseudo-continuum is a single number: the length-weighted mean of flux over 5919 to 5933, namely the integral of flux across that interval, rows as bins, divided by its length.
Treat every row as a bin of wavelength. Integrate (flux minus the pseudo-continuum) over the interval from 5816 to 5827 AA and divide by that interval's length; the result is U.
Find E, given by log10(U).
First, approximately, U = 1.8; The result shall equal 0.26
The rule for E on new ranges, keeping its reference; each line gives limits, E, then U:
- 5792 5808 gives -0.14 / 0.7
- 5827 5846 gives 0.47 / 3.0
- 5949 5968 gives -0.97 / 0.1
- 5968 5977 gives 0.32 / 2.1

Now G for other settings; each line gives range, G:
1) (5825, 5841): 1.0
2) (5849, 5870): 1.0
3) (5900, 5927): 0.3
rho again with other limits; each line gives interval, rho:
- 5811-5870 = -37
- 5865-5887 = -46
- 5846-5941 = -131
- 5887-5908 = -48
